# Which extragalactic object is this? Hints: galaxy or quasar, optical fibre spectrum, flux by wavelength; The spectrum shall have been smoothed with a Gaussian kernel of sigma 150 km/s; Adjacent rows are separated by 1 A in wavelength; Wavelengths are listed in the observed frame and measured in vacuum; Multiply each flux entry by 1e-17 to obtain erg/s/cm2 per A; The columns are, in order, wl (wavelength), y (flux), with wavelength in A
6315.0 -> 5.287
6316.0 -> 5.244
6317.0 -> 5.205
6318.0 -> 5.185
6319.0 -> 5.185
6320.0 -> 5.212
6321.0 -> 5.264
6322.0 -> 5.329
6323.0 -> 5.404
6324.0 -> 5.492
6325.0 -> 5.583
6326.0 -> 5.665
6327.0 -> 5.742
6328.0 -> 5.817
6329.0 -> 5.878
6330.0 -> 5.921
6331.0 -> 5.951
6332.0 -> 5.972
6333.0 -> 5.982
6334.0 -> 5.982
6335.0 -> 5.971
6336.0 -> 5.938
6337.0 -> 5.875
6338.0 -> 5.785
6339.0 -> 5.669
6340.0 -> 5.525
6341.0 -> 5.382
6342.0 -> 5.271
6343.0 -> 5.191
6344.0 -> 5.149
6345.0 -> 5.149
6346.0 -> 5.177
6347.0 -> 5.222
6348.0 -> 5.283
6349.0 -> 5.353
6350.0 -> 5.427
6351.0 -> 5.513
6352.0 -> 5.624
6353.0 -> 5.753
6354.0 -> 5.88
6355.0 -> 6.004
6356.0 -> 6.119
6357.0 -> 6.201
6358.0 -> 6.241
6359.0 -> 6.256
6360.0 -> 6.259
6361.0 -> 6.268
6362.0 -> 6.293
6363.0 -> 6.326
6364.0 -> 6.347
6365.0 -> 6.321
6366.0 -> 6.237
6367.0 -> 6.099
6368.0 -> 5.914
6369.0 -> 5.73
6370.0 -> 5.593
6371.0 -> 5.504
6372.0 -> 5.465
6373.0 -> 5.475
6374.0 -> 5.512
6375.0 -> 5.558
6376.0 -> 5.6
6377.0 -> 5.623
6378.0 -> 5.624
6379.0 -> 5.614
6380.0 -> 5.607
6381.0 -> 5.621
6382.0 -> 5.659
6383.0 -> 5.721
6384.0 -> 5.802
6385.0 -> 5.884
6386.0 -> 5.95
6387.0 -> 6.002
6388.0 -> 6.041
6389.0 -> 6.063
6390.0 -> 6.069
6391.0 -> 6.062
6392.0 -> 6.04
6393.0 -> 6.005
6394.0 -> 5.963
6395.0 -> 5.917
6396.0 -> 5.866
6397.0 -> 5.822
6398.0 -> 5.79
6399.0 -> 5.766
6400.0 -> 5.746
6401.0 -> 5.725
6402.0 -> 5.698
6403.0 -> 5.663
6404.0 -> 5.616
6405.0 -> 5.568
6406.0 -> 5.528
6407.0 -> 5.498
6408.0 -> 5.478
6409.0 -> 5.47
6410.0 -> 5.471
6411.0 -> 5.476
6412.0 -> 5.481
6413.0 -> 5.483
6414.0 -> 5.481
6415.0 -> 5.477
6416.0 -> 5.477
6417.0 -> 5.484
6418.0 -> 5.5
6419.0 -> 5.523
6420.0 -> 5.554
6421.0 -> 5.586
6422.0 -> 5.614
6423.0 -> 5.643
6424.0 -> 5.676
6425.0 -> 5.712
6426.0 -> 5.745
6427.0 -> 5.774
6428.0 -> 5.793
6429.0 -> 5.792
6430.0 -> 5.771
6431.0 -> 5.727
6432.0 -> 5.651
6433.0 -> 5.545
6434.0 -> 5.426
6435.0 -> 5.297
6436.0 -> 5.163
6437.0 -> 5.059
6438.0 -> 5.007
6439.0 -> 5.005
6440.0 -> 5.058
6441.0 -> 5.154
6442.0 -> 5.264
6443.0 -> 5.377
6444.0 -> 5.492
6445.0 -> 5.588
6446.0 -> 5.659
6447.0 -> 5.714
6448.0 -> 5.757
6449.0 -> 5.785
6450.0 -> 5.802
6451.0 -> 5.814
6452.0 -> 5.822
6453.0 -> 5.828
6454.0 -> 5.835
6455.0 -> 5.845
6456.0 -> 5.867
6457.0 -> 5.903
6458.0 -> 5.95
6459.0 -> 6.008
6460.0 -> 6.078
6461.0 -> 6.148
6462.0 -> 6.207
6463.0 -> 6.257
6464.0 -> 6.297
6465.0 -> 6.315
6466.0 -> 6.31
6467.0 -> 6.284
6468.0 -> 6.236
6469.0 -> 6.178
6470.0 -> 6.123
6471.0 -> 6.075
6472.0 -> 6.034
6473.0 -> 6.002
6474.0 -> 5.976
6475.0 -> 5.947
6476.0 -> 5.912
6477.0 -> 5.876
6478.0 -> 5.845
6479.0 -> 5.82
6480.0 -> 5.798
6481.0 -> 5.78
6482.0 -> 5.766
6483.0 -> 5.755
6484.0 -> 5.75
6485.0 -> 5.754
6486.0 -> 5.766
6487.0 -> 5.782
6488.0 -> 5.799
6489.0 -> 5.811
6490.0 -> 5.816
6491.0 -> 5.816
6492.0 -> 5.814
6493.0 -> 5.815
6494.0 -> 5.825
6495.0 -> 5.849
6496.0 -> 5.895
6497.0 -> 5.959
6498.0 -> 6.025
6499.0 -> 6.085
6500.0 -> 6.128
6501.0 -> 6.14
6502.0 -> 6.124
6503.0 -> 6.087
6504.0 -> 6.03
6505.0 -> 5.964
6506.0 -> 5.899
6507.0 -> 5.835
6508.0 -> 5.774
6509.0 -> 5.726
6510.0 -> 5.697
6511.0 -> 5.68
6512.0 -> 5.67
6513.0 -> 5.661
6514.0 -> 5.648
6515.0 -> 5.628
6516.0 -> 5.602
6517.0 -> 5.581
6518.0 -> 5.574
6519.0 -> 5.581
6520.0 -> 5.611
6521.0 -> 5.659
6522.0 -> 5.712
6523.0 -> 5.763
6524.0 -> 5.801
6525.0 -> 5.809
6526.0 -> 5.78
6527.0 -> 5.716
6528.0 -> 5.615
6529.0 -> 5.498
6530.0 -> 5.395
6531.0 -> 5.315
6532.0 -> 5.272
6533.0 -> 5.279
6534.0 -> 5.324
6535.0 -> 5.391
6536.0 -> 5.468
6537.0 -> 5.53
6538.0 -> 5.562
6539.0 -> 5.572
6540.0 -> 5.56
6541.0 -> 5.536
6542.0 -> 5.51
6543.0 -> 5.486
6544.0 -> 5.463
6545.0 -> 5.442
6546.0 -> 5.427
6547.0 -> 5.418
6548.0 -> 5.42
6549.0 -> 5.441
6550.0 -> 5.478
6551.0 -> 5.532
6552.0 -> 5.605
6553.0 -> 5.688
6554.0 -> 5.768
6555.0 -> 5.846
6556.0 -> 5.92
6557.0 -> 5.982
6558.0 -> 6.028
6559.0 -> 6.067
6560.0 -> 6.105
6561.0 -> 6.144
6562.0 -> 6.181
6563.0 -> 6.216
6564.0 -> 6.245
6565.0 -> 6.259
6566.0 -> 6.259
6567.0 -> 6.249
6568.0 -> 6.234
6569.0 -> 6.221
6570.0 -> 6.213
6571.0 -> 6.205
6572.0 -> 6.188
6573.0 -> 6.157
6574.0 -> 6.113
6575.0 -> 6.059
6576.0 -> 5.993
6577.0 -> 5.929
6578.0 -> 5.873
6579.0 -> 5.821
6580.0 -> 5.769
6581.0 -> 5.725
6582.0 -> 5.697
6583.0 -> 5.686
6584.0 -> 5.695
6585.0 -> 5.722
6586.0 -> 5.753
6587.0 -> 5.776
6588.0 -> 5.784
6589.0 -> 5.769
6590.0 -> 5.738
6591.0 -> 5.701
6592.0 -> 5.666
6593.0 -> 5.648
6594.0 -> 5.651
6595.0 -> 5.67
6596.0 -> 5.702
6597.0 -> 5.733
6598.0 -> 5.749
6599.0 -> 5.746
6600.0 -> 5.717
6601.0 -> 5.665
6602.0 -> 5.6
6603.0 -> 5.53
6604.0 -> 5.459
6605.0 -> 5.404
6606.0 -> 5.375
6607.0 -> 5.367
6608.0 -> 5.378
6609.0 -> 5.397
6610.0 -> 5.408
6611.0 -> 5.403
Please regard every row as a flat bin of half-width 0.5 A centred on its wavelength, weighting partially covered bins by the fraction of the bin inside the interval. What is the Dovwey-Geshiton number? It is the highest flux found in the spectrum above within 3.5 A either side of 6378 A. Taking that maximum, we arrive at 5.624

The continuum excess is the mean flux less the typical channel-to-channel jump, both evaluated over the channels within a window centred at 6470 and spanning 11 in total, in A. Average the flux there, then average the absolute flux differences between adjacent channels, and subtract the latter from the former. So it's 6.10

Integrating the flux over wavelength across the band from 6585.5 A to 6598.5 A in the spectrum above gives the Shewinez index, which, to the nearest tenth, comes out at 74.3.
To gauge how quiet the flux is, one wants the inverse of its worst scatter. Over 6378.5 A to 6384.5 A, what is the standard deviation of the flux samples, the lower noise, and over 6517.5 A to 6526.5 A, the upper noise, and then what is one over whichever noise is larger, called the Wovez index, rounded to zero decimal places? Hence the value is 11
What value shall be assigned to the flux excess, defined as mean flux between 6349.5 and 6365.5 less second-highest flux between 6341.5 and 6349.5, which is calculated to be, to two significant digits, 0.77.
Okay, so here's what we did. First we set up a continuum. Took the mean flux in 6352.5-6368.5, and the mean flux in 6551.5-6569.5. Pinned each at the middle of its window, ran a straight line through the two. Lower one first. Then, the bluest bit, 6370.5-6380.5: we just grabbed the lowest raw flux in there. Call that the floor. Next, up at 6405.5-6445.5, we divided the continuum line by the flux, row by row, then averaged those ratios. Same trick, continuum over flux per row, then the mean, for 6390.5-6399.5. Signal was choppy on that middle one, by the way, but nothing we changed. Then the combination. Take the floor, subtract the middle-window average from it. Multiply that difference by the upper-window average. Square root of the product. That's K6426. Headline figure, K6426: 2.23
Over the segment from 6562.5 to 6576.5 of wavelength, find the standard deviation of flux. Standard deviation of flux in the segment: 0.08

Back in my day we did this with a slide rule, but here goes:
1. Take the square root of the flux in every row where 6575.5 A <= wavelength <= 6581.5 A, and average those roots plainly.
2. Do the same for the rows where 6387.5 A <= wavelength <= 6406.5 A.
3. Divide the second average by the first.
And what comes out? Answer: 0.999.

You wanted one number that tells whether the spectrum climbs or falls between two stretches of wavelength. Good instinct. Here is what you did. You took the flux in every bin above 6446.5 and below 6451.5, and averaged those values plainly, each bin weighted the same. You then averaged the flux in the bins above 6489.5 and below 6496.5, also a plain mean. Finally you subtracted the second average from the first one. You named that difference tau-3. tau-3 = -0.1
